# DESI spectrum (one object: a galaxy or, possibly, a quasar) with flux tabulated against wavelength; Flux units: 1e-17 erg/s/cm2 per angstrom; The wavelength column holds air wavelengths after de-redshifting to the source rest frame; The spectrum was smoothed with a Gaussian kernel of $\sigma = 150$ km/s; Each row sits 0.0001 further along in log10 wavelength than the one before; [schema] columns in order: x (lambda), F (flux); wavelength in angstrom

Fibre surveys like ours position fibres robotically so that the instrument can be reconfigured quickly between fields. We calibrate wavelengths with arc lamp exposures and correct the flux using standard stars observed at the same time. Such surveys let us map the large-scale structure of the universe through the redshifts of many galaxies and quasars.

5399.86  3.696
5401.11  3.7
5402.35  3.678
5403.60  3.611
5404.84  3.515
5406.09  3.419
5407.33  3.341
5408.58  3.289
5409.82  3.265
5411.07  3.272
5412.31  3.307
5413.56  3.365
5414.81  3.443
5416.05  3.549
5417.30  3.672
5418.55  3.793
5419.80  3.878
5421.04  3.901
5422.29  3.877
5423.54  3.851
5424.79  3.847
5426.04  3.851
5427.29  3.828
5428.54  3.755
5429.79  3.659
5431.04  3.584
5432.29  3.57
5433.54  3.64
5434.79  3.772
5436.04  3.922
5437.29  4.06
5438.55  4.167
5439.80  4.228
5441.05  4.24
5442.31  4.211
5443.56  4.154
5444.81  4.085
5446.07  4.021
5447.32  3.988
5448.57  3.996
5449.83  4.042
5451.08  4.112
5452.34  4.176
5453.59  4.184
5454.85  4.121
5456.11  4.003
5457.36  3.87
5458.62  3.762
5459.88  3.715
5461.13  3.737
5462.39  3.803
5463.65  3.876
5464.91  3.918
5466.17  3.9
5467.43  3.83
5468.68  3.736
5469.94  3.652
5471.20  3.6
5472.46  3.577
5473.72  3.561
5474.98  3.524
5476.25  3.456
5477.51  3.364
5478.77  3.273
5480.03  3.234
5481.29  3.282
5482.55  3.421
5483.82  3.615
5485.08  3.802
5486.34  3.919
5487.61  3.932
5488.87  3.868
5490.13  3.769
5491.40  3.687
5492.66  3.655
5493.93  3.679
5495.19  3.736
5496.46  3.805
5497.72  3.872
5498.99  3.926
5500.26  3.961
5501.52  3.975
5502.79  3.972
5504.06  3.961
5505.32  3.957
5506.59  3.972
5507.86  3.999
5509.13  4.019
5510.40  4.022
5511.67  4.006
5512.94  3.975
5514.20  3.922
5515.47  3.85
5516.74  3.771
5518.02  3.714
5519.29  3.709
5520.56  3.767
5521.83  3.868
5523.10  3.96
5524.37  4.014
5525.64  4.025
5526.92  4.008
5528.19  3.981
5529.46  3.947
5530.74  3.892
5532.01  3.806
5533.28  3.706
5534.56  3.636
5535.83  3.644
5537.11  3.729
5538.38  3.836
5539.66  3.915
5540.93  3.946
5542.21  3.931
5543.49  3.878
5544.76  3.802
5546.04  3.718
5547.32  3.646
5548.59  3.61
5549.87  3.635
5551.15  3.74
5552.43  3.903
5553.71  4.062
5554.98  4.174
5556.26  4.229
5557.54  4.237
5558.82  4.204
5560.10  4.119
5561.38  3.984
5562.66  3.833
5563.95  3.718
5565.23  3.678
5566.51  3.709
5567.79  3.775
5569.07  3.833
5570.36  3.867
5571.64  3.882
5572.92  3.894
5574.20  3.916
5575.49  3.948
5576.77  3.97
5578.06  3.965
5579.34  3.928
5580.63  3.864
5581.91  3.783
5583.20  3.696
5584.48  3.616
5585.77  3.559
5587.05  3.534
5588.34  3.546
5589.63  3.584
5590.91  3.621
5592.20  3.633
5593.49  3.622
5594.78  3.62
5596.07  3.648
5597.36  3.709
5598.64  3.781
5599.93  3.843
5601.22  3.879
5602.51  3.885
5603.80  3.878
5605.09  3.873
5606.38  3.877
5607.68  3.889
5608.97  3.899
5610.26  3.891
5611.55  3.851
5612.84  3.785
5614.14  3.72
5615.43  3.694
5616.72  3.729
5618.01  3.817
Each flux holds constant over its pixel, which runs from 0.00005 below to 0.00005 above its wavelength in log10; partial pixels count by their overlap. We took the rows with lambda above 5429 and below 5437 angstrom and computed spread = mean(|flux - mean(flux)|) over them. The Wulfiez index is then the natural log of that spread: -2.26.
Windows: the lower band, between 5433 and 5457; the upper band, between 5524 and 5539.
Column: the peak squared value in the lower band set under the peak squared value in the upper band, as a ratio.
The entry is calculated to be 0.90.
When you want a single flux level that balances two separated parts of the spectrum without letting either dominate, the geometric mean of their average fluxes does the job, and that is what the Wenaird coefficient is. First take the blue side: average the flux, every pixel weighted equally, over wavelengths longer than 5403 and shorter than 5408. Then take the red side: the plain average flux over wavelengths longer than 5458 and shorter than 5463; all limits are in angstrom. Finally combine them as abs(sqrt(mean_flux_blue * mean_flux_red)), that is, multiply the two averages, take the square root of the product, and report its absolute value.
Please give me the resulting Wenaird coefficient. 3.61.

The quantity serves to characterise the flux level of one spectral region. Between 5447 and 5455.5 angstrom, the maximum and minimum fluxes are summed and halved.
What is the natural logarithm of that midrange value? 1.408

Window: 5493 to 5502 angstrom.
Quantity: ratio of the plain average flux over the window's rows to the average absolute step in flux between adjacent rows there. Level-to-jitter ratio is 78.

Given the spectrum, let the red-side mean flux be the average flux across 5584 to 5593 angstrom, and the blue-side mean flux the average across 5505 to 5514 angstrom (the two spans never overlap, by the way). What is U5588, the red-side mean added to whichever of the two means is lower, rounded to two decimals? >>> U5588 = 7.17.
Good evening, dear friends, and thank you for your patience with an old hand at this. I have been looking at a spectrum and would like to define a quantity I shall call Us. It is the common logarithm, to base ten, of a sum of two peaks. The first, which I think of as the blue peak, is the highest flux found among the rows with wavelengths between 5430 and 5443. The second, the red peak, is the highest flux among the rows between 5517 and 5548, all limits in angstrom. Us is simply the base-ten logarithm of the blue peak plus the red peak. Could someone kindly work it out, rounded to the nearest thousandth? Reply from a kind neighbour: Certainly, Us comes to 0.917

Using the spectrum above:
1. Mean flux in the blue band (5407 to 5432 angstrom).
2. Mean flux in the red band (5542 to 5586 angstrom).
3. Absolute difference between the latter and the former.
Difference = 0.25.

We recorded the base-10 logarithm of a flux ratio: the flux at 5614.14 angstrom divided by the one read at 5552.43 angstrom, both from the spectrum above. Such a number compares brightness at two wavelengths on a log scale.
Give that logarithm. -0.021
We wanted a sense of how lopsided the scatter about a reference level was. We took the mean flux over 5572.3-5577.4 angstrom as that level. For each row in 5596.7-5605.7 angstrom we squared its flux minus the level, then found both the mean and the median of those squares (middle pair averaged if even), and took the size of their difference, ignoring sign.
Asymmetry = 0.010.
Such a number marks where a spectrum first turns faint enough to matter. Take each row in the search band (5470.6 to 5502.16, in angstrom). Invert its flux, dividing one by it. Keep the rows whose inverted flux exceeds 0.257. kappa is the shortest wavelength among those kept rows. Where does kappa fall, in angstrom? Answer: 5471.20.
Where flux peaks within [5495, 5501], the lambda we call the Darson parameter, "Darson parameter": 5500.26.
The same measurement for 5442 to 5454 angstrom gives 5442.31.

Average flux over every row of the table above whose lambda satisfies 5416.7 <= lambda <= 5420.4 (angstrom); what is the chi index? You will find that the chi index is 3.78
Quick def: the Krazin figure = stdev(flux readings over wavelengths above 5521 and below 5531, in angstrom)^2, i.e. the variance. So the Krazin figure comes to 0.003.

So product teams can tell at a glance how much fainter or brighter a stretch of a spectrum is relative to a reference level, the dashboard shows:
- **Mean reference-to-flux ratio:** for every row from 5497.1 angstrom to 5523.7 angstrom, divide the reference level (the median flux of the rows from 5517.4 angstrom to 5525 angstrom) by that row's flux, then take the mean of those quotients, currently 0.98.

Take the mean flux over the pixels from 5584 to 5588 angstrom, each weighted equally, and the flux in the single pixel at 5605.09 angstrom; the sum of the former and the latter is 7.44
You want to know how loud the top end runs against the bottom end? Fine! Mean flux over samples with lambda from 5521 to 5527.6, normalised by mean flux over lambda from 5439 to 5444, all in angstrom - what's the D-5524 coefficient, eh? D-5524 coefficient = 0.94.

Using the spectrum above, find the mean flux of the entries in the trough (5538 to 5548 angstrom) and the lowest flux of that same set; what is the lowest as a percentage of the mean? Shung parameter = 95.1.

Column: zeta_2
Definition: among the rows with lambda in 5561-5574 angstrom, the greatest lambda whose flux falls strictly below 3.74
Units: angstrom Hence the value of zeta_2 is 5566.51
